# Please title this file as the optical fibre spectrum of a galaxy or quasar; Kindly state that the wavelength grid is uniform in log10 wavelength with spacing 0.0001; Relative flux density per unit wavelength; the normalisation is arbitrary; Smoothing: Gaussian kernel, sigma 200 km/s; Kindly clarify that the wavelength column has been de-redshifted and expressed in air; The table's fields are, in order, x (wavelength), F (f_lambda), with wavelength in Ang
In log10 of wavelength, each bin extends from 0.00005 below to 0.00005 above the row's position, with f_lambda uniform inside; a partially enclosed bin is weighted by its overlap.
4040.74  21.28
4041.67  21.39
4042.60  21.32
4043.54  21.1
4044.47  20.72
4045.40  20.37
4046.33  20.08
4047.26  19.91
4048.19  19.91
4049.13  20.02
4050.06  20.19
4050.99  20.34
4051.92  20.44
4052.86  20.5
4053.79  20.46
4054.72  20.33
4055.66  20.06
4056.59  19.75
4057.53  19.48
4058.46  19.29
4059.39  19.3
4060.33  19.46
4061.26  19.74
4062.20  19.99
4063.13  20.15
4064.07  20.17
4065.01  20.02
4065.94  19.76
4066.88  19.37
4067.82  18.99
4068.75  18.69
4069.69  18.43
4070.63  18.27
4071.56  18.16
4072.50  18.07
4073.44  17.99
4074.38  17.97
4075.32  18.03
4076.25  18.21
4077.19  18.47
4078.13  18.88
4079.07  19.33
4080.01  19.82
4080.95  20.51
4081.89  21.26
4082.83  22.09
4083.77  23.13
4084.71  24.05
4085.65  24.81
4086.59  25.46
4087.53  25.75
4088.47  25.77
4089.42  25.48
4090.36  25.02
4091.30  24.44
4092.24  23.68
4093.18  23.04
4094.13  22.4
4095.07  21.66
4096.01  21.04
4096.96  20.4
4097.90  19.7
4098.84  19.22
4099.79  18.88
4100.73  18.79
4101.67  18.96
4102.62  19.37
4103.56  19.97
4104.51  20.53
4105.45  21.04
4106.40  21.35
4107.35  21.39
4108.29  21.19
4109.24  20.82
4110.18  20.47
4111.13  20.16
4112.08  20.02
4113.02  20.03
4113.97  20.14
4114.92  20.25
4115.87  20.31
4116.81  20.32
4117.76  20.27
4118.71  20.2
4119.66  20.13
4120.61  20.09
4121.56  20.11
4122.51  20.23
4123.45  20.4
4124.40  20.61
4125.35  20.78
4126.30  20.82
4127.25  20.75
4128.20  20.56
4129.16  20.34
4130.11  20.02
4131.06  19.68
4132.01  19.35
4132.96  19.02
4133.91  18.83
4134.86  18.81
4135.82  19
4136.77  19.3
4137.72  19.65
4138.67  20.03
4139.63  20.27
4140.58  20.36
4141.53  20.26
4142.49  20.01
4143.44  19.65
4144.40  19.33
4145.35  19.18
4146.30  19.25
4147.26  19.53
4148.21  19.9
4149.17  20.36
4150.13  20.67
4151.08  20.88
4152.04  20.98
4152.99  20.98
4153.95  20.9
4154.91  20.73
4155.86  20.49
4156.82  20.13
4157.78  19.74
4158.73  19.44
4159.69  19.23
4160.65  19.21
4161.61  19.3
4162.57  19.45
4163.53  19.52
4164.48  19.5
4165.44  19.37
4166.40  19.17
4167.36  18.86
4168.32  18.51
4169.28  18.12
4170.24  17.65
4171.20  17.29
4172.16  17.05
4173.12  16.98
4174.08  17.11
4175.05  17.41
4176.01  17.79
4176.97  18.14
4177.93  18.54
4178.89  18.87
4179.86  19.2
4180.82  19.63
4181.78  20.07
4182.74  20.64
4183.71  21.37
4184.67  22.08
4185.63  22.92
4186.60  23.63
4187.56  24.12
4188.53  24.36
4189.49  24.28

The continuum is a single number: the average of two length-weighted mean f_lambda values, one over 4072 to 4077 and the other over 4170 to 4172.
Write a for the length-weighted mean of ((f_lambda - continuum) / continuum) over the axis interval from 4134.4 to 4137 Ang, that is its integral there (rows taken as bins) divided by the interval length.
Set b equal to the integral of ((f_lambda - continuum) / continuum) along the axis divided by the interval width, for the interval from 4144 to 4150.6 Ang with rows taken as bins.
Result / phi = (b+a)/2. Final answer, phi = 0.09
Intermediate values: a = 0.07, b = 0.11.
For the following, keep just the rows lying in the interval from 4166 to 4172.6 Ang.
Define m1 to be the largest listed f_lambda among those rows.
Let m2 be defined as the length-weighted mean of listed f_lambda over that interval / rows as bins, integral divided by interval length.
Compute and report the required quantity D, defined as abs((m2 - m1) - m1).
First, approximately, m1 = 19.17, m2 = 18.1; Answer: 20.3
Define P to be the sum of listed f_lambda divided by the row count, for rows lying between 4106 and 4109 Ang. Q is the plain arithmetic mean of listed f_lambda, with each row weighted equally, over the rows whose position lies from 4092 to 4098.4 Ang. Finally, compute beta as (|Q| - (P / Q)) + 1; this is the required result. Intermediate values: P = 21.3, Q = 21.7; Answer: 21.7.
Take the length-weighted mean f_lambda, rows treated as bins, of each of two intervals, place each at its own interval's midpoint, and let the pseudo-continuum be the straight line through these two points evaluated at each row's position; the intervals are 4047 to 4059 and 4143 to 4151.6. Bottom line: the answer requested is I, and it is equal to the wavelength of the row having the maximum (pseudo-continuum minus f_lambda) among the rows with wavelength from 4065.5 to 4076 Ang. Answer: 4074.38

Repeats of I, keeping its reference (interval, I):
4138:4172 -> 4171.20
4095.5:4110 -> 4100.73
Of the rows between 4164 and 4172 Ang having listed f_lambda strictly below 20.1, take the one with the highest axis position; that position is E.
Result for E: 4171.20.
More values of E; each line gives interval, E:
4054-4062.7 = 4062.20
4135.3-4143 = 4142.49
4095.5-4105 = 4103.56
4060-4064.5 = 4062.20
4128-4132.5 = 4132.01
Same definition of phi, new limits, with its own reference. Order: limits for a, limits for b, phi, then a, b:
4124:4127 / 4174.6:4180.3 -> 0.10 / 0.17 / 0.03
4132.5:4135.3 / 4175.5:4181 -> 0.06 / 0.07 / 0.05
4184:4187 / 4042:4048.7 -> 0.22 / 0.28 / 0.16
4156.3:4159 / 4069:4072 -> 0.08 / 0.12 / 0.03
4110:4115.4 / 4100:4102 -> 0.10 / 0.14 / 0.06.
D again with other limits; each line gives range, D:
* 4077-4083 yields 24.2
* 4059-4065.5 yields 20.5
